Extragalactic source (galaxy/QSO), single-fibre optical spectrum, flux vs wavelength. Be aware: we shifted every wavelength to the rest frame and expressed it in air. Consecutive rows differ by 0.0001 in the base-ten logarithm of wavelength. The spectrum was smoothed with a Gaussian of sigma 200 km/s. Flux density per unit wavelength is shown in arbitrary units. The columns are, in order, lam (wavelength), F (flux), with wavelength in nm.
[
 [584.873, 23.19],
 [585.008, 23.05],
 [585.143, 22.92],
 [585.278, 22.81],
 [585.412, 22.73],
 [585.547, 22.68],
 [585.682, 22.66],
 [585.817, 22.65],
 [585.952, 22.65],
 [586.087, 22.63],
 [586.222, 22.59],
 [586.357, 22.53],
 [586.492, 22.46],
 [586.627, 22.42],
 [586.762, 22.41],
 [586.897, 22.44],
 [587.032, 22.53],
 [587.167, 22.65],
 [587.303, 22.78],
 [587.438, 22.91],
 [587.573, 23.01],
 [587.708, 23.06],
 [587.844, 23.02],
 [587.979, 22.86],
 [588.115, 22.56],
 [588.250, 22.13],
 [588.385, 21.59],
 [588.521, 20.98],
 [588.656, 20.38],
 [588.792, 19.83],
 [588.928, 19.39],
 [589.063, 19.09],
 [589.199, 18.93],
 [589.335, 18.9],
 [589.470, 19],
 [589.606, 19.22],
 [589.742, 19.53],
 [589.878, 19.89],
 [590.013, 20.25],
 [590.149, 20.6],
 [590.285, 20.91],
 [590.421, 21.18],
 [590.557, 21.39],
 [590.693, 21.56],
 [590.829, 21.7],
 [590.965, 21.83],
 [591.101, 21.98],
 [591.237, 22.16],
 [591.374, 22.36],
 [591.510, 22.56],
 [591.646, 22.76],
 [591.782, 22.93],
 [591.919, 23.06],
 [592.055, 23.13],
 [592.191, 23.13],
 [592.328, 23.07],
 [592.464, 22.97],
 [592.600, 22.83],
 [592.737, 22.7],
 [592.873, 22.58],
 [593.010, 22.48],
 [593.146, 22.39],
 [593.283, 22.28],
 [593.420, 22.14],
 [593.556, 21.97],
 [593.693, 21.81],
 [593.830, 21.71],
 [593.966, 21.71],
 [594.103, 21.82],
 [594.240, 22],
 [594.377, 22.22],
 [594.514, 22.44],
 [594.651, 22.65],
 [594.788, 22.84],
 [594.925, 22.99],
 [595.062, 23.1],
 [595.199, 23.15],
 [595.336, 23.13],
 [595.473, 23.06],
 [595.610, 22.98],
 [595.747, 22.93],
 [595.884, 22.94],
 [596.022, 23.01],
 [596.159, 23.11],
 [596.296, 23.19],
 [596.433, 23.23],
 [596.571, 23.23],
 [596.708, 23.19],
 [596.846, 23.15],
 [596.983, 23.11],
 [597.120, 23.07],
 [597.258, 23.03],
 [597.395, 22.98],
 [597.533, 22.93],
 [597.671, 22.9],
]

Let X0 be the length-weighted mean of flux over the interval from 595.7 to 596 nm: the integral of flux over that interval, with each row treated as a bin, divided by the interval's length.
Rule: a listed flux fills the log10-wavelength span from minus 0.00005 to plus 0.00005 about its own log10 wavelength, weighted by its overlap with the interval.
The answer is 22.9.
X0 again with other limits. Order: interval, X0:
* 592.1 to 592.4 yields 23.1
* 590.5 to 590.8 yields 21.5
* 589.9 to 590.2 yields 20.4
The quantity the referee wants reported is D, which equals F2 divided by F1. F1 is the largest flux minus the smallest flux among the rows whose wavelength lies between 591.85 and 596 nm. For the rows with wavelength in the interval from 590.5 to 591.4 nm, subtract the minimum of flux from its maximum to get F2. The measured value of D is 0.7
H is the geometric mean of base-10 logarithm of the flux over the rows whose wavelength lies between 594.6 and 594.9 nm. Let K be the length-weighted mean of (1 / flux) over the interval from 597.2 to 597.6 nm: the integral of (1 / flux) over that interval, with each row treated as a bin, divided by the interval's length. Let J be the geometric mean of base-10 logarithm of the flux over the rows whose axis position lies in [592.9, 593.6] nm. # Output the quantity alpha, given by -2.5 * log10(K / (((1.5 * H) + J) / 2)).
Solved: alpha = 3.97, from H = 1.36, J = 1.35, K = 0.0435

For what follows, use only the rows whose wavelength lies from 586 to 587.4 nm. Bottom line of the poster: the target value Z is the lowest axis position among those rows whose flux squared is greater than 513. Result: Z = 587.167 nm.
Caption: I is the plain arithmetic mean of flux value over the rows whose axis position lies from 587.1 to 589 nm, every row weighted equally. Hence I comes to 21.9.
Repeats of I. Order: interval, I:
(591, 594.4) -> 22.4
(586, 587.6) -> 22.6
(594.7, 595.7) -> 23.0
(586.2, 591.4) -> 21.4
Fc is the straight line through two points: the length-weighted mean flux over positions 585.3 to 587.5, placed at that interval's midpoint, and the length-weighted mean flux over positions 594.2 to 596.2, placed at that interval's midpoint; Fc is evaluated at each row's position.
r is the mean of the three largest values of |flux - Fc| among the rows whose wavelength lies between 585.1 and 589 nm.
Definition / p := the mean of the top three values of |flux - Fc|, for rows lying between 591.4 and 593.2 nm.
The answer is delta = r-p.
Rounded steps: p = 0.38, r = 2.8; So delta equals 2.4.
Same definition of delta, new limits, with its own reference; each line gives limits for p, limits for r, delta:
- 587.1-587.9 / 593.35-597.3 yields 0.7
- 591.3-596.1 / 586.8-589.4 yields 2.6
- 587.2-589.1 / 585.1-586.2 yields -3.0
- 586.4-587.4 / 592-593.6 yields 0.5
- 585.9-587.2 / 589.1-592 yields 3.5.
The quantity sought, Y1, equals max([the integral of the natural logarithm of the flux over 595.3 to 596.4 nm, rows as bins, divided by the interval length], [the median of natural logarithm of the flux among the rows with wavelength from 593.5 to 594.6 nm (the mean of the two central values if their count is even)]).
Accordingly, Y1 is 3.14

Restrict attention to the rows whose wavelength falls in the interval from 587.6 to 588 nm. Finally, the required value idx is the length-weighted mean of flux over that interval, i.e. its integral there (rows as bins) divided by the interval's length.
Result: 23.0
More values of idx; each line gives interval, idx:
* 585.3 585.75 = 22.7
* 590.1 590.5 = 20.9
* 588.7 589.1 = 19.5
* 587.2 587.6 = 22.9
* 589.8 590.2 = 20.2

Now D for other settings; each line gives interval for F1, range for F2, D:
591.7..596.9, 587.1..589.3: 2.7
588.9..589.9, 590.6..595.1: 1.6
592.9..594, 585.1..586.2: 0.4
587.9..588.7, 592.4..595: 0.5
